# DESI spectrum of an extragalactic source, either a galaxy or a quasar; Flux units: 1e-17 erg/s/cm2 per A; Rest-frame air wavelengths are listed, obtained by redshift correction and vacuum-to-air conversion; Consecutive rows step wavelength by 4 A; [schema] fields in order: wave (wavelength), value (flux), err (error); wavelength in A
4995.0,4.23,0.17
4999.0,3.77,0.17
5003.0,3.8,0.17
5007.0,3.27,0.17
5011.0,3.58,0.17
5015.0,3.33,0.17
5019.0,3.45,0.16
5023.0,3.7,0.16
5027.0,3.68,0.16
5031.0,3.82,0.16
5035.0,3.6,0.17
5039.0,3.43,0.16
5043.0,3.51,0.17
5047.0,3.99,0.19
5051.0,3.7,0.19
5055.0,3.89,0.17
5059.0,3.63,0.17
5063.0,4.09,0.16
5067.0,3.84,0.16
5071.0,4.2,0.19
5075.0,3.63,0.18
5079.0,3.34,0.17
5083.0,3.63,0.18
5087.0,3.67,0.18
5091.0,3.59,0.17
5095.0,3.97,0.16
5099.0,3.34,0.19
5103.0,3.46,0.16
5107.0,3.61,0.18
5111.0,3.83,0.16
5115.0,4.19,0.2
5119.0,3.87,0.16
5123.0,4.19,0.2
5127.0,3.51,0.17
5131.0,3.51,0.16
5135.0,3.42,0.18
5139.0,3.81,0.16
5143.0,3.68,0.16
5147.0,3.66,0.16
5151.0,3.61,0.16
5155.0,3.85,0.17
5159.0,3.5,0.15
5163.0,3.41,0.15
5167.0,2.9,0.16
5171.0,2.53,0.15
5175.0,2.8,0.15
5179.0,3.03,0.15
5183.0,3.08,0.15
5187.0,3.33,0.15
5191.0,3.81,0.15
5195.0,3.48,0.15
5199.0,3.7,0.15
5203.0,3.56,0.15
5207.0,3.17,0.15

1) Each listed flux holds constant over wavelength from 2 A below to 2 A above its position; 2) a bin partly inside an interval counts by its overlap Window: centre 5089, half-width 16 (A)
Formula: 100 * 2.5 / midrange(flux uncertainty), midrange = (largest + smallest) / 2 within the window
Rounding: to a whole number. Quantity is 1429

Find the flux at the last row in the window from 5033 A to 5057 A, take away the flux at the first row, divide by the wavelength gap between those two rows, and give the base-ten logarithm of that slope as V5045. -1.84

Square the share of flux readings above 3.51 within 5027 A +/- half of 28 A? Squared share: 0.33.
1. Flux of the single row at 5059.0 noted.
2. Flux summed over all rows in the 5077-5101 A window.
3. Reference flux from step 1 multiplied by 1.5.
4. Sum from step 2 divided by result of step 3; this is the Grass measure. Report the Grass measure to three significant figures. 3.96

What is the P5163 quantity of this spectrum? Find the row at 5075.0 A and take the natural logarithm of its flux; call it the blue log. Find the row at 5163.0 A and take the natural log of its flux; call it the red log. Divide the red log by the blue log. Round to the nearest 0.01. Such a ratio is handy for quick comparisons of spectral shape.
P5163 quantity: 0.95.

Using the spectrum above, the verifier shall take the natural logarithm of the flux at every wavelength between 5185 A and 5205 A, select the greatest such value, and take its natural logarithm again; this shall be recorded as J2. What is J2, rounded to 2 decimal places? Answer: 0.29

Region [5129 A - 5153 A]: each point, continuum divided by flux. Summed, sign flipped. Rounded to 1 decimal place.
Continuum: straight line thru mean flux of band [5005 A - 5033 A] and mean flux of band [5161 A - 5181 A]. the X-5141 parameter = -5.1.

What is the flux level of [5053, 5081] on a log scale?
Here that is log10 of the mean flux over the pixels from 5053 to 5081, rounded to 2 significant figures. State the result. 0.58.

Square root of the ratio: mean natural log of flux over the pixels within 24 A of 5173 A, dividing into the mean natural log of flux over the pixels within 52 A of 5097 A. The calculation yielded 1.06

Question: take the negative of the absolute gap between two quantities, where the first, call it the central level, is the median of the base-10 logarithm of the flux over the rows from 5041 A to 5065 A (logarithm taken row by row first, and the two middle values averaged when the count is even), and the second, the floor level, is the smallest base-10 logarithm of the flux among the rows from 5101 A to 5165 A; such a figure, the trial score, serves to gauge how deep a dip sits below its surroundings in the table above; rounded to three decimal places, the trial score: -0.046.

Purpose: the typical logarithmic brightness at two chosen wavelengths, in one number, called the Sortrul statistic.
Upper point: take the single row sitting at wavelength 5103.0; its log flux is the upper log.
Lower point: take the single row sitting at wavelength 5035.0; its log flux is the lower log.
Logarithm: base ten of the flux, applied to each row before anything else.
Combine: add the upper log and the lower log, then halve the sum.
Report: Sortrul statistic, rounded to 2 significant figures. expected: 0.55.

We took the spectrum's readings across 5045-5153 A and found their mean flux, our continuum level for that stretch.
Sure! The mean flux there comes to 3.74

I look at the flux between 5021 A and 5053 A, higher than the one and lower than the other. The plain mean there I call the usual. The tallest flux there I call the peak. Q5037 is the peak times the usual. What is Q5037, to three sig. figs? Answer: 14.7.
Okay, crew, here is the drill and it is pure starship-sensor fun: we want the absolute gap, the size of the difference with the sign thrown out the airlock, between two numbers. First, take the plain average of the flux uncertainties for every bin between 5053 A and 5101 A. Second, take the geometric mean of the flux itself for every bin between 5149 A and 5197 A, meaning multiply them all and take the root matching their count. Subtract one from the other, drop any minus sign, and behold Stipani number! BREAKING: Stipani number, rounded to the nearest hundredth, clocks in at 3.08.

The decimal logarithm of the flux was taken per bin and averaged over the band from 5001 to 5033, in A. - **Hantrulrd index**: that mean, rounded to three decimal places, 0.553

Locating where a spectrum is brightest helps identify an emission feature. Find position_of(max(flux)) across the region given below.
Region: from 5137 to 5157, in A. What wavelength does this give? 5155.0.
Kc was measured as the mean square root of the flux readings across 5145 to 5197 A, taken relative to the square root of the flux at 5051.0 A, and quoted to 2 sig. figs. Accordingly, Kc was 0.94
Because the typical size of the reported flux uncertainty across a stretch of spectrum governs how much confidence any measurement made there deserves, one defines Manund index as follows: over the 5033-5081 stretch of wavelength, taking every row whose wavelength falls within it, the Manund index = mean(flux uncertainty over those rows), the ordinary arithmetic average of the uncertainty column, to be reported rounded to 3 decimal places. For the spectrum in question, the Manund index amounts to 0.173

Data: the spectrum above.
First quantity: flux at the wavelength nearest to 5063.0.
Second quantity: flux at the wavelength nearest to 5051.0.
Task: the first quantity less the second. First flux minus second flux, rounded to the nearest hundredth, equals 0.39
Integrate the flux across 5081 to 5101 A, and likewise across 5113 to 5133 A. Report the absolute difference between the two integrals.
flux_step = 4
